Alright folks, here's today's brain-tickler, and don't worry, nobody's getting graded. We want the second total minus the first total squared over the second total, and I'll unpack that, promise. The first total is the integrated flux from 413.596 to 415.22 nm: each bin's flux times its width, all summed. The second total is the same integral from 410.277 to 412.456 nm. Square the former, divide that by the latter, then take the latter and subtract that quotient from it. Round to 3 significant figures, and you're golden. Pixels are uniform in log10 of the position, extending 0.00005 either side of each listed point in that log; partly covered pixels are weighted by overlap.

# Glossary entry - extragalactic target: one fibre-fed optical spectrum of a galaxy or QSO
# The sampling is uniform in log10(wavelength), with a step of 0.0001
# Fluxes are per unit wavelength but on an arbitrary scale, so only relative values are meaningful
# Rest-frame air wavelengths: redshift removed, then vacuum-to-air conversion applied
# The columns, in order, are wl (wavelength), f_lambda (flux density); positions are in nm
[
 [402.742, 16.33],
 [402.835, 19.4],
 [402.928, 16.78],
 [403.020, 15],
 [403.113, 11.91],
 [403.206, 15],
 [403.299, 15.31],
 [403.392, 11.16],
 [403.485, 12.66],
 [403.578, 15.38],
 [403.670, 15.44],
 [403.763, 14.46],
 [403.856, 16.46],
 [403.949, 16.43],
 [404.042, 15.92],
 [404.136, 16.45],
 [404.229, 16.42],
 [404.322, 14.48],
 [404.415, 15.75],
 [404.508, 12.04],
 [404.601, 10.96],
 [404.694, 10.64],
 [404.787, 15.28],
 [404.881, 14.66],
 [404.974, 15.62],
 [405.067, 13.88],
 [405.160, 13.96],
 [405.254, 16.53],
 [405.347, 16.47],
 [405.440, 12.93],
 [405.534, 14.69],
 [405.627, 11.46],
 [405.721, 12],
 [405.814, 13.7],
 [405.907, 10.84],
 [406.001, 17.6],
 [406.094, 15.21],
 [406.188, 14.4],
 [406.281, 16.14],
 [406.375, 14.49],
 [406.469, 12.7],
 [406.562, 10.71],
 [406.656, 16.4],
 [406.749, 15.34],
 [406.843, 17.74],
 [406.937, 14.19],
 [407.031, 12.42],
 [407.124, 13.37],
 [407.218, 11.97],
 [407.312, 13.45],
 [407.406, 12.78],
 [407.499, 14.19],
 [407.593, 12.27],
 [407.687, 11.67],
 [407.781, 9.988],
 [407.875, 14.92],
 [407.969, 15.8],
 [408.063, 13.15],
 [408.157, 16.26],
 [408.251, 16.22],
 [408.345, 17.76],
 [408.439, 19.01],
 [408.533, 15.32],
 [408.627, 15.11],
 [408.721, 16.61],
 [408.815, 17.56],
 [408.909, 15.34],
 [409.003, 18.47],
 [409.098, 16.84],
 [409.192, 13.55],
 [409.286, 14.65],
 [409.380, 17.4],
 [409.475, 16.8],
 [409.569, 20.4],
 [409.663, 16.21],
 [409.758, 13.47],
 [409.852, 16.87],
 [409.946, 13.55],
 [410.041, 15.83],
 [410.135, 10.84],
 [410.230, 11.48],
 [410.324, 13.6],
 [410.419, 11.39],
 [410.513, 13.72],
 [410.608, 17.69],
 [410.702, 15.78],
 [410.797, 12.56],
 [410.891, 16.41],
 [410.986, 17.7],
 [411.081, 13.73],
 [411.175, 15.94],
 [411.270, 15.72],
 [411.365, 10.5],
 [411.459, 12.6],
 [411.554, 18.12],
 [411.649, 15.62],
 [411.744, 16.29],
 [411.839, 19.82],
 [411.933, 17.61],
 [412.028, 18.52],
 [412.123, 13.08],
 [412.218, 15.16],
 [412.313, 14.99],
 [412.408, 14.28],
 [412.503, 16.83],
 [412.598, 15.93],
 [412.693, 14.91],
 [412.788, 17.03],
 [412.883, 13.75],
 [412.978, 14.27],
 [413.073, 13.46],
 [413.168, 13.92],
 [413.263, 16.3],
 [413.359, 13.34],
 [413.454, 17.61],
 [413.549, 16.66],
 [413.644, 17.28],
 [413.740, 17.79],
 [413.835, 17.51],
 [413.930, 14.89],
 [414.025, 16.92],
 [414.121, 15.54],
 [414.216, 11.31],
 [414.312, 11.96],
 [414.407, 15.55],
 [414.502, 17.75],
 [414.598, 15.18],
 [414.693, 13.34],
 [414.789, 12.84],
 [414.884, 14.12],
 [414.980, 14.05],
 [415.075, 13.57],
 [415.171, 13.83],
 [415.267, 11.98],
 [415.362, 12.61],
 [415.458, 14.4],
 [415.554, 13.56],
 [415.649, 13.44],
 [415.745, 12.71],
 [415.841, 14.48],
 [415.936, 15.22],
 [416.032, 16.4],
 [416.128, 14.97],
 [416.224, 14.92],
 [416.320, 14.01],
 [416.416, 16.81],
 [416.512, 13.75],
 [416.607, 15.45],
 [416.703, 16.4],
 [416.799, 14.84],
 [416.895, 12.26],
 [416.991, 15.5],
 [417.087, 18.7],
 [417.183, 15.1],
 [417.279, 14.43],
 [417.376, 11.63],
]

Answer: 15.6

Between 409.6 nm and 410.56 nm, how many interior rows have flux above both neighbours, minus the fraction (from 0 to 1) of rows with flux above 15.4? 2.7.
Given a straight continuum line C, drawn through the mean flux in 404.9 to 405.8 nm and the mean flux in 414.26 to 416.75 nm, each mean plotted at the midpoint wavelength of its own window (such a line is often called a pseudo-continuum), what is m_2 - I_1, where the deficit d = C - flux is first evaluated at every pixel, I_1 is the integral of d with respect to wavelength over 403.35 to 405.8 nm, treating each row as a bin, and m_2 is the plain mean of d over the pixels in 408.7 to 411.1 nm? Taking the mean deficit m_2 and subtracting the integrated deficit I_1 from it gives -0.7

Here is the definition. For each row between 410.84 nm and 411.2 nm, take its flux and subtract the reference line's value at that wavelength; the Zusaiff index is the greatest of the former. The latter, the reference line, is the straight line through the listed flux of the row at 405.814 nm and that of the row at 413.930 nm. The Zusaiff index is 3.2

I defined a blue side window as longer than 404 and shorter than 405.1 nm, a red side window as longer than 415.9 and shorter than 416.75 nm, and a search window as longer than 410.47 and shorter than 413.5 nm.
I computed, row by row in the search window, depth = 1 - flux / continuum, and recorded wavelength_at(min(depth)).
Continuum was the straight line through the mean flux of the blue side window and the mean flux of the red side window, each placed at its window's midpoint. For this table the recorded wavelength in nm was 411.839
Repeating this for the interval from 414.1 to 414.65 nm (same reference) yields 414.502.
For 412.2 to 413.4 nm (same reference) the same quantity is 412.788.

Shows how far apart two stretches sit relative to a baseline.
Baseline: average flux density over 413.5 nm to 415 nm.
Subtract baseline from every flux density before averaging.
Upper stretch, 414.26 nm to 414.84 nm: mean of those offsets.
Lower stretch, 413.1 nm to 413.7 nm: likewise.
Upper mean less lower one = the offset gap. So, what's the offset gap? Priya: -1.4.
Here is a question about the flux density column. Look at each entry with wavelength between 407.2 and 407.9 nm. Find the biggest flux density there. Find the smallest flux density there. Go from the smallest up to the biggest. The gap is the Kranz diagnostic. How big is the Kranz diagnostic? 4.9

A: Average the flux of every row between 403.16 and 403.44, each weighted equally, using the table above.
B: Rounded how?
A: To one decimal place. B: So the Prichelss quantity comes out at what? 13.8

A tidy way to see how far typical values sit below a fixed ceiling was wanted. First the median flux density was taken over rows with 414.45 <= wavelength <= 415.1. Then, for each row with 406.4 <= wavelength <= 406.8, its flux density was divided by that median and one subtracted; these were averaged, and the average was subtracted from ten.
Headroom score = 10.0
